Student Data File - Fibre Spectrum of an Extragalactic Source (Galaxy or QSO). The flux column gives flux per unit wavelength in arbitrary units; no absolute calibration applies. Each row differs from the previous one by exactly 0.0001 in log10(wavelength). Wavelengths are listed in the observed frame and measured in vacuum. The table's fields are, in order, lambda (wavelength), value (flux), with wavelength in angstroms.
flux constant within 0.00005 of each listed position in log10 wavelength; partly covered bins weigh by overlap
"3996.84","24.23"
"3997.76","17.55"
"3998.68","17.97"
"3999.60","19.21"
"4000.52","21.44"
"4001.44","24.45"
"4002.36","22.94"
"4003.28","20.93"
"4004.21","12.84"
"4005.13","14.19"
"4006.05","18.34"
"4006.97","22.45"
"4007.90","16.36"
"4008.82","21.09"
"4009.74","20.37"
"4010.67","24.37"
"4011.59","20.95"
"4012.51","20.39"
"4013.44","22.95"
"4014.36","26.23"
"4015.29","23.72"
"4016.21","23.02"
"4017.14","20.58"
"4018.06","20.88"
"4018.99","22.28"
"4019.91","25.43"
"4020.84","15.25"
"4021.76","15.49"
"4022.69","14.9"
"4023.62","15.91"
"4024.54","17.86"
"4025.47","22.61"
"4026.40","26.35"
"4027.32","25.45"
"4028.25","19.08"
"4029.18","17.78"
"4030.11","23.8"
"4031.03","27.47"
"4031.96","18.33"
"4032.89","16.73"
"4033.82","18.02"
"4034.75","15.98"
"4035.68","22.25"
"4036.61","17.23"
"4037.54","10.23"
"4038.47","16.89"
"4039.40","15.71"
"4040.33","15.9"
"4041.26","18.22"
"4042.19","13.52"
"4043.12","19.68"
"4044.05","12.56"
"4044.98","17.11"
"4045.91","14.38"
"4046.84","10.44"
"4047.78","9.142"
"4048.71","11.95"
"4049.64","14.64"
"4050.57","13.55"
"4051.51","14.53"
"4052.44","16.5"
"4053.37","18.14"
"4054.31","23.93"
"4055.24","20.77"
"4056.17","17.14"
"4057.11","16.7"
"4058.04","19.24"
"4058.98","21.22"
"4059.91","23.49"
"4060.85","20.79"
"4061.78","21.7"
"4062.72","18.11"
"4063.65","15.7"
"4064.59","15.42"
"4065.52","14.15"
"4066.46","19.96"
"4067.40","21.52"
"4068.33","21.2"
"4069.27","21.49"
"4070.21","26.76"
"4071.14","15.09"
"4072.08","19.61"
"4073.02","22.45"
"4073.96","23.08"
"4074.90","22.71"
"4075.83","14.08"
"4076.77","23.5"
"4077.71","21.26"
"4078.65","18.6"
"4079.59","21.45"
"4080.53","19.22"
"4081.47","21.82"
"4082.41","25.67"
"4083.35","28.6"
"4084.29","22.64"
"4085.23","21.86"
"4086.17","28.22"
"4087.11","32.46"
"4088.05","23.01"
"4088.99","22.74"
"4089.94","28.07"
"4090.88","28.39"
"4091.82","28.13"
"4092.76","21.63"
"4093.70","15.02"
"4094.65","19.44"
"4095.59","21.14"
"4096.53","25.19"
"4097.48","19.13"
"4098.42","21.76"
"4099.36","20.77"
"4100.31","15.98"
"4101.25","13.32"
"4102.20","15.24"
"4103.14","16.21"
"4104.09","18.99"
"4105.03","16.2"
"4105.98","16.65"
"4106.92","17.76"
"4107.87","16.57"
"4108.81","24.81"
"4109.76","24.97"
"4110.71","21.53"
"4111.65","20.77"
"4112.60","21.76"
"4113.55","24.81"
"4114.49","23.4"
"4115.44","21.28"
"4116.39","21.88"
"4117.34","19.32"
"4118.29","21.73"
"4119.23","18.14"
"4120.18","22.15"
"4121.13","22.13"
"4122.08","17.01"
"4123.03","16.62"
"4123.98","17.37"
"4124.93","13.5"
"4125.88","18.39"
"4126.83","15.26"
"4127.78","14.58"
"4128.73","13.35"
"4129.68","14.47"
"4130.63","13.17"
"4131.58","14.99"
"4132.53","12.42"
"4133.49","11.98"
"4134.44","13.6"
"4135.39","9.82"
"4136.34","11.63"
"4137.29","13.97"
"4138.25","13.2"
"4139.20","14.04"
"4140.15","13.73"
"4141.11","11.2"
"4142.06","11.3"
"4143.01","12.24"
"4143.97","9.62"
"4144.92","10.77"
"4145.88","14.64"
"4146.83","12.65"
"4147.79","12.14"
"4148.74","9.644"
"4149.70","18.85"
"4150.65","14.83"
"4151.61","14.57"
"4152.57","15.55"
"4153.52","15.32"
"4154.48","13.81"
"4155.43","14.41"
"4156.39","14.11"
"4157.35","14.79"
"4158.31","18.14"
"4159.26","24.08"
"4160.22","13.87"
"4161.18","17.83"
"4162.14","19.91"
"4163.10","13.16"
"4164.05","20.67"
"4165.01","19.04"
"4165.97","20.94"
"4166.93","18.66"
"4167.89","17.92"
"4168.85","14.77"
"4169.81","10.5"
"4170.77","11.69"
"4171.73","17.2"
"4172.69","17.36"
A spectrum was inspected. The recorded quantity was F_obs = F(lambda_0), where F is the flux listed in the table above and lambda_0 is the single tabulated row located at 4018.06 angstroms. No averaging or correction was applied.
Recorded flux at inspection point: 20.88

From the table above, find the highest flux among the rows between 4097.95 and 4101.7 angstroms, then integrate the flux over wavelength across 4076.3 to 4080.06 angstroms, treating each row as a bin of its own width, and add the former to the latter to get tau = 101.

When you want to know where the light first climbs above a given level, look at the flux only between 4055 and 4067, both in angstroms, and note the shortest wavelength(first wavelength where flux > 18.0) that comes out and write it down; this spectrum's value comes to 4055.24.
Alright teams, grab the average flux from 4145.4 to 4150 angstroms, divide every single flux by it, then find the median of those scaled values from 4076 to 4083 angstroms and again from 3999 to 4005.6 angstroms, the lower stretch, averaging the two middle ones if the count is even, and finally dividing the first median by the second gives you 1.0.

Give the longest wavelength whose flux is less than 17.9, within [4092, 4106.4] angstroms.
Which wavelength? 4105.98 angstroms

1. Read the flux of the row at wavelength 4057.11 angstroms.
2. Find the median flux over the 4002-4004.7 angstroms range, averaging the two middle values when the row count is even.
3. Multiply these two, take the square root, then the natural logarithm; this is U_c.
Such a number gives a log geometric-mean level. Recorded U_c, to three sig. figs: 2.93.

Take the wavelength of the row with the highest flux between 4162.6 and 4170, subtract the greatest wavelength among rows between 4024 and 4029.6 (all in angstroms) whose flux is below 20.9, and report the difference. 136.8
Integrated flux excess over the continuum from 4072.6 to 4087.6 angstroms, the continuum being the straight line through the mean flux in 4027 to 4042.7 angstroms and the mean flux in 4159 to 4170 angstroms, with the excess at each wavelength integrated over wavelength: 73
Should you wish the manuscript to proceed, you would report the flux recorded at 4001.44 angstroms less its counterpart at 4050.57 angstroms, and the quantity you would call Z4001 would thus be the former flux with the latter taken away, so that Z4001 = 11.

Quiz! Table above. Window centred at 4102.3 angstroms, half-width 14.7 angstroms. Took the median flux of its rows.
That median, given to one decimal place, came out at 21.3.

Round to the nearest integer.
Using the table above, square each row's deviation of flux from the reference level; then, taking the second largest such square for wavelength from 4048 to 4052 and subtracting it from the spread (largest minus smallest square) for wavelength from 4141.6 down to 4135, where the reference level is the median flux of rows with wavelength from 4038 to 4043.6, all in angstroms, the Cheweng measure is 30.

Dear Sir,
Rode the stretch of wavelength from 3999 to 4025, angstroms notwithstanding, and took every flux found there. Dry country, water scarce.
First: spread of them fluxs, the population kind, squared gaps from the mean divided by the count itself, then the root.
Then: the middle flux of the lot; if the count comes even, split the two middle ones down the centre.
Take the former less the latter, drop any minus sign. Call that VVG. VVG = 17.3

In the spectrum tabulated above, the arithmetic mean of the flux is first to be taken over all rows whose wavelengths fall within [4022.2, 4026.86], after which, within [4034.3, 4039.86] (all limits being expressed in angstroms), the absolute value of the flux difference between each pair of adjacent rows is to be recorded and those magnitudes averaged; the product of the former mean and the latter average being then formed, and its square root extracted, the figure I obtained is 10.1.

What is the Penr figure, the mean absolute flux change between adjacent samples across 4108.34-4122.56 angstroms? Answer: 2.16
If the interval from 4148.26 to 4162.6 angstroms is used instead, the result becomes 3.09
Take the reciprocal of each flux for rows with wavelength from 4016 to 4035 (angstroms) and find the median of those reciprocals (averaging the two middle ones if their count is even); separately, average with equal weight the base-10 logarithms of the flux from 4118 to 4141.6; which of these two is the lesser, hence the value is 0.052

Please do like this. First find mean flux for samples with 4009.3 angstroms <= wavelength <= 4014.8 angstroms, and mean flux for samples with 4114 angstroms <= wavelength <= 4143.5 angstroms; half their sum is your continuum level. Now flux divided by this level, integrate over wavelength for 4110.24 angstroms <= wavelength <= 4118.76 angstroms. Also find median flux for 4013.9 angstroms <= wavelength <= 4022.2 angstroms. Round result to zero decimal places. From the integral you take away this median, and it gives -13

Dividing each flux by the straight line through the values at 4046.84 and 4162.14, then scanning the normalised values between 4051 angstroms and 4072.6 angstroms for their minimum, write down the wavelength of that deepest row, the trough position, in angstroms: 4065.52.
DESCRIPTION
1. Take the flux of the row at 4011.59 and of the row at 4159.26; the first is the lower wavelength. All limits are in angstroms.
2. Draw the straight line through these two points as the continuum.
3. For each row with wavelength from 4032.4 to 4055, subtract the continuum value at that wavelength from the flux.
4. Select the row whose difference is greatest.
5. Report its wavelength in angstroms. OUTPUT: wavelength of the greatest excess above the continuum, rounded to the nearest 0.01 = 4054.31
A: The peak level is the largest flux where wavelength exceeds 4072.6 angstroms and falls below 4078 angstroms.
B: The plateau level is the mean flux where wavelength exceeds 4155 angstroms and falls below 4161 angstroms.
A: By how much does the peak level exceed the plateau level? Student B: 7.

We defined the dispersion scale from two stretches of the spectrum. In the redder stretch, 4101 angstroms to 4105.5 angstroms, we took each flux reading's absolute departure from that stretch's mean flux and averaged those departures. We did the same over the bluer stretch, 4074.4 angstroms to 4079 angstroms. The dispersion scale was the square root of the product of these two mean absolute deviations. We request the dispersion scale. 2.0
